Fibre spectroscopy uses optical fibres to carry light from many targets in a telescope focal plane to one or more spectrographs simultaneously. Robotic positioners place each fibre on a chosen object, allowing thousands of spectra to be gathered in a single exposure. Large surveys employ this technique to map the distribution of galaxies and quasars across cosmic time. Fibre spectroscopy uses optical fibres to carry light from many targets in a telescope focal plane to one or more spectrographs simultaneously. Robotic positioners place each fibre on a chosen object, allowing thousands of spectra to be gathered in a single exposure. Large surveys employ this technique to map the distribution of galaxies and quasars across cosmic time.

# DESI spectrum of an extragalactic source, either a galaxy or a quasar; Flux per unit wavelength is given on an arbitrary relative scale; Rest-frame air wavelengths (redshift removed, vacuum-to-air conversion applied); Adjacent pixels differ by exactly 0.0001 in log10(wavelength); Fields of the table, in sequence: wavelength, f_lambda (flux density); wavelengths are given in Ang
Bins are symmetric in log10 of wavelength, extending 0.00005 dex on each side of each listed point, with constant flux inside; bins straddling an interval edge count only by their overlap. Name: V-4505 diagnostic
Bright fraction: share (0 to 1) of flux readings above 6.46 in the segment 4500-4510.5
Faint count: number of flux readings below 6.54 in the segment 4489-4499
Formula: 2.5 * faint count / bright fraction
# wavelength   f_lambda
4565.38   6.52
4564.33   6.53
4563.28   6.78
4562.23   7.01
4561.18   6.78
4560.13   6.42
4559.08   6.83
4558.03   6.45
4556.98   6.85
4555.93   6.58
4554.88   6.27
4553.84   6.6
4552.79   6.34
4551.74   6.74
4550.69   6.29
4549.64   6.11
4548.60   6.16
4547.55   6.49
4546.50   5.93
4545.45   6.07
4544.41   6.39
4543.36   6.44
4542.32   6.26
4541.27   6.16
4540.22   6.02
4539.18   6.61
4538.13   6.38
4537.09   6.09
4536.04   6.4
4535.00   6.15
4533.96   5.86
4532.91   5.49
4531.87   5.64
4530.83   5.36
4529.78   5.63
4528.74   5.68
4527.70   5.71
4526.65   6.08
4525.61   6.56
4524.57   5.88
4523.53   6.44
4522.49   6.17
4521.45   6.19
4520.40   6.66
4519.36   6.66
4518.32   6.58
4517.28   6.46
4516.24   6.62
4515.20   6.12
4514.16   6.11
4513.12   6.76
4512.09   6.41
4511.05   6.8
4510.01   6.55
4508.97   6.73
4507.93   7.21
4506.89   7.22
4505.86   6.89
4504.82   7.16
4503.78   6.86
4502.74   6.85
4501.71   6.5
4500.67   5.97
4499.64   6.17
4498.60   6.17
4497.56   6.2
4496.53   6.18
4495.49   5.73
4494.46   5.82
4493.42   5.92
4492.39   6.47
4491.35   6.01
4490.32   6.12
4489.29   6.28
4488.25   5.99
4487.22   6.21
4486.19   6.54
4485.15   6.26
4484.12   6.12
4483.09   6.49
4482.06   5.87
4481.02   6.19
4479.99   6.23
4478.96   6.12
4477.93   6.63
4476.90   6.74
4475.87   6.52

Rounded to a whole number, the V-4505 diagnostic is 28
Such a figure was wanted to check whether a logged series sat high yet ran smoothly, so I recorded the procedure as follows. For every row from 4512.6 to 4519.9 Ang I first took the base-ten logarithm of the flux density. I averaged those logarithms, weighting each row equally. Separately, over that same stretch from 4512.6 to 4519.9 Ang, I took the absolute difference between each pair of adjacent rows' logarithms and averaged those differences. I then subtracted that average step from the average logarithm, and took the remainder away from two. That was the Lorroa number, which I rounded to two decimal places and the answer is 1.21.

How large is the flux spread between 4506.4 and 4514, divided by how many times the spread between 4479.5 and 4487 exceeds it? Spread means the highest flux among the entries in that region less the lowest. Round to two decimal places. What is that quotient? 0.98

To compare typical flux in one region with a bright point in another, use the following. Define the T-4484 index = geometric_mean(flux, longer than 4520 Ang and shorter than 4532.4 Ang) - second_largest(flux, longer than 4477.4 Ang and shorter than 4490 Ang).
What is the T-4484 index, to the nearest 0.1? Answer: -0.6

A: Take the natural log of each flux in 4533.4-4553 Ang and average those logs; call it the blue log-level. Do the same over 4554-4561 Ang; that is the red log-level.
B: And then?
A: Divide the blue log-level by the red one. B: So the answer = 0.97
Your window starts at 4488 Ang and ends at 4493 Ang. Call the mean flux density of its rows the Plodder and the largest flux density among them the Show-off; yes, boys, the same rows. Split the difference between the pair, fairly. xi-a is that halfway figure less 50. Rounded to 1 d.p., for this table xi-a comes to -43.7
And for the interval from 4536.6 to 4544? -43.6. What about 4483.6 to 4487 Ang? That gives -43.6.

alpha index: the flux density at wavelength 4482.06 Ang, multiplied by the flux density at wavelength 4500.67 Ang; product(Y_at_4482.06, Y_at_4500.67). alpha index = 35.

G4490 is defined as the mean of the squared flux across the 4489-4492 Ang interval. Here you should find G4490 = 37.7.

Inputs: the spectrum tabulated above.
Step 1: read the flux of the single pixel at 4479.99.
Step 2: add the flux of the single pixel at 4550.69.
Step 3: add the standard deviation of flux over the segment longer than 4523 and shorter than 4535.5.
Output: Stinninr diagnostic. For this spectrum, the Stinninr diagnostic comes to 12.9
